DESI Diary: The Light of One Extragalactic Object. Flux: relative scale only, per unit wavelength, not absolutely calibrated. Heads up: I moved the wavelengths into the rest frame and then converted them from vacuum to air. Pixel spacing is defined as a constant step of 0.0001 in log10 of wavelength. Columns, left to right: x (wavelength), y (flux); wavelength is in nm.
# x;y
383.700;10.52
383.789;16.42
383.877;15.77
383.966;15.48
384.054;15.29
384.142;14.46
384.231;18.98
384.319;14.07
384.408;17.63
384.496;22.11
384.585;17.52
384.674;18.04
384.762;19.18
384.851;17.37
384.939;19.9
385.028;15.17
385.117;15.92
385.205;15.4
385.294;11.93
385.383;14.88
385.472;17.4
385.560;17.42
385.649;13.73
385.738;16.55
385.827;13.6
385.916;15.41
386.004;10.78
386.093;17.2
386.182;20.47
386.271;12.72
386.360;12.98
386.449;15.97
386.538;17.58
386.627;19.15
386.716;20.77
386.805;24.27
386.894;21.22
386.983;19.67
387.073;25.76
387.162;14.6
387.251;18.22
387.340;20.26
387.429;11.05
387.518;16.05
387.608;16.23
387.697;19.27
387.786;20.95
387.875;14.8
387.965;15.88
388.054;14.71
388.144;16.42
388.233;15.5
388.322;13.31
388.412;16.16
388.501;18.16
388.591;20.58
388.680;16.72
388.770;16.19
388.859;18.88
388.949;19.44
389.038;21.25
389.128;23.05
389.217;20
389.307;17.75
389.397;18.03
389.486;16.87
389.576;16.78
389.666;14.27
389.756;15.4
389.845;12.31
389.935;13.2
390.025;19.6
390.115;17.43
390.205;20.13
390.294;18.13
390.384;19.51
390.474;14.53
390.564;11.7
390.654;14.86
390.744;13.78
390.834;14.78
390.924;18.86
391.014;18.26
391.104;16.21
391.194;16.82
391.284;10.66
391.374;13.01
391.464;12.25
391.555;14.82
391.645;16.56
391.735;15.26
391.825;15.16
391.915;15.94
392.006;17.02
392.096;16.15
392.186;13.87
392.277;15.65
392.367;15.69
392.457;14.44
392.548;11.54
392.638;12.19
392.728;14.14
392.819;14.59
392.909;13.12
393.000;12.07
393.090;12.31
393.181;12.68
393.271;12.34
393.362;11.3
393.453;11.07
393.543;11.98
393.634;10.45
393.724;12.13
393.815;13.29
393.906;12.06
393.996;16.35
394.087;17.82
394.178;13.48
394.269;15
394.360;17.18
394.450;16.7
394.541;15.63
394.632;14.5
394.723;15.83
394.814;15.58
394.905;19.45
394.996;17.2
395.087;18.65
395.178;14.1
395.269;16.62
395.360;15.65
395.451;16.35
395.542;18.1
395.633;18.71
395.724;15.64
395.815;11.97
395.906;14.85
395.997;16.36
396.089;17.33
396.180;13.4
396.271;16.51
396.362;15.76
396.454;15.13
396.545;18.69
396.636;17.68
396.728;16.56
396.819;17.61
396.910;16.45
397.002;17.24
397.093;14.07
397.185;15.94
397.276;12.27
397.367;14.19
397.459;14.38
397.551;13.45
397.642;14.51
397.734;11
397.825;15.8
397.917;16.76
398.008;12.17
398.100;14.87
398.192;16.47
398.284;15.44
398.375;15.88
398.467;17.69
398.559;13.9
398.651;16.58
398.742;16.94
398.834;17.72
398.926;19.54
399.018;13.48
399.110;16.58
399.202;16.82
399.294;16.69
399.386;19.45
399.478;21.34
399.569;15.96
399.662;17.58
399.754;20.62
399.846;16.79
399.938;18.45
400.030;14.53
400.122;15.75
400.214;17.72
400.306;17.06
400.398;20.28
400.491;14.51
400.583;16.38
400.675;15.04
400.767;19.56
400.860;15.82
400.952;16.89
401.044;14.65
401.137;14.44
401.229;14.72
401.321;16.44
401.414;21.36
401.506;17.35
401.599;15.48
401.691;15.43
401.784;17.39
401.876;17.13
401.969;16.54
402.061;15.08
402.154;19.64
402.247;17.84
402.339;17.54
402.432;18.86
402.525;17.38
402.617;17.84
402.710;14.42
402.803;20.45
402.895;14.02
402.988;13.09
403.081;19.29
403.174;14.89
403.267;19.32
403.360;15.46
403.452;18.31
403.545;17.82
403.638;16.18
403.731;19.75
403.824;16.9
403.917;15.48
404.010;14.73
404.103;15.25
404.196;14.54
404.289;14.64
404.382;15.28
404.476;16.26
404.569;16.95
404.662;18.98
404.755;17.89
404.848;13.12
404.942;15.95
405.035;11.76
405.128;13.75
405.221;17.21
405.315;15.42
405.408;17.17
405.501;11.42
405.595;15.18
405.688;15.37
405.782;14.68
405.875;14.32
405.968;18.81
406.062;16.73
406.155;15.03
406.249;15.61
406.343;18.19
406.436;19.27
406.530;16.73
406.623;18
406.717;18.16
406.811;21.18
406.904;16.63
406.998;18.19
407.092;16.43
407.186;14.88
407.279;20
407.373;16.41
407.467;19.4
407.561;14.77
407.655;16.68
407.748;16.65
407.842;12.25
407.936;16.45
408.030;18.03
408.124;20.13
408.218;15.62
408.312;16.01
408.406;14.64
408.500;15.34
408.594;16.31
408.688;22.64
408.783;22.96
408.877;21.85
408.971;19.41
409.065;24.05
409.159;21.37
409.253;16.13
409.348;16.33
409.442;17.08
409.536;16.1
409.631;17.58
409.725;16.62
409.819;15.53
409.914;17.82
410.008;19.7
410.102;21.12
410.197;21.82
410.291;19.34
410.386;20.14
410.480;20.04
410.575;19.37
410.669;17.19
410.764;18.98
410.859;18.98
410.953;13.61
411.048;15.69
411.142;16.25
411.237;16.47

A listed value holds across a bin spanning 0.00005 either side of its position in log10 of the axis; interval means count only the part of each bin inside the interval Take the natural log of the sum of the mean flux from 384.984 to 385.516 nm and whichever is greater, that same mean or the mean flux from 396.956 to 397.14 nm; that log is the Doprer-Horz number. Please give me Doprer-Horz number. 3.43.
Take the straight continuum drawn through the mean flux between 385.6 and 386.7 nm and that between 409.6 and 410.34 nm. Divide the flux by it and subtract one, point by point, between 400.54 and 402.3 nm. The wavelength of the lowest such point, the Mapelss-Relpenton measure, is 401.137 nm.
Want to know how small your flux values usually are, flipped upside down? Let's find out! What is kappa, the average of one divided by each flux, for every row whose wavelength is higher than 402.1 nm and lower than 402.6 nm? 0.055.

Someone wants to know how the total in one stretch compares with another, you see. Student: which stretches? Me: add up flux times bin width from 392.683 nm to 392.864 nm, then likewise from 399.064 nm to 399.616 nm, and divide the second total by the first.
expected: 3.8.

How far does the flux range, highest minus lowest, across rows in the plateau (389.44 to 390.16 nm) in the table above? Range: 7.3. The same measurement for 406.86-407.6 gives 5.2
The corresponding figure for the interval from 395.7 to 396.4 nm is 5.4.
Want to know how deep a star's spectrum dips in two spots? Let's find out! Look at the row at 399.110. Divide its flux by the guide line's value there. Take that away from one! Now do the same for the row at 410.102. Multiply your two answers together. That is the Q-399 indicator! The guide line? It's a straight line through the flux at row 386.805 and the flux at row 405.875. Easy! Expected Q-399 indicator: -0.05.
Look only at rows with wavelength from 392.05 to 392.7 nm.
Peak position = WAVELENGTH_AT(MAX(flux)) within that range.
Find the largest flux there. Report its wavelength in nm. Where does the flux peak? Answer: 392.096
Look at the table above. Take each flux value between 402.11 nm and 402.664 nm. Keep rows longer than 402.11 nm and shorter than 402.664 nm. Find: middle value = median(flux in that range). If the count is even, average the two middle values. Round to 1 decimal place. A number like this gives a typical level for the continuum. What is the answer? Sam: 17.8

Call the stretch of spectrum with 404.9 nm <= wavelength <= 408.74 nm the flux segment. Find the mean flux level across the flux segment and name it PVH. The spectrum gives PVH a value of 16.5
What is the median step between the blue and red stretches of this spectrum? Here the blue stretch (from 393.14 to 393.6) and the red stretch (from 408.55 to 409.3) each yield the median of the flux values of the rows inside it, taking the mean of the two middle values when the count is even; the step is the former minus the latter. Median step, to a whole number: -10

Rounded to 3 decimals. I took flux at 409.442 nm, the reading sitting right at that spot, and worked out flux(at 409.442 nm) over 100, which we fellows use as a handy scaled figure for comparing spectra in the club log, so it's 0.171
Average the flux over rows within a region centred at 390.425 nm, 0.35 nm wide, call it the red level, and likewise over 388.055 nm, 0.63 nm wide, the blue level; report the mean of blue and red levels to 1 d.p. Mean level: 16.0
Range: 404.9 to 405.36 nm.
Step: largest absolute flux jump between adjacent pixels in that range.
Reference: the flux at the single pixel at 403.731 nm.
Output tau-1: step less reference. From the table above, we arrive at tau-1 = -15.6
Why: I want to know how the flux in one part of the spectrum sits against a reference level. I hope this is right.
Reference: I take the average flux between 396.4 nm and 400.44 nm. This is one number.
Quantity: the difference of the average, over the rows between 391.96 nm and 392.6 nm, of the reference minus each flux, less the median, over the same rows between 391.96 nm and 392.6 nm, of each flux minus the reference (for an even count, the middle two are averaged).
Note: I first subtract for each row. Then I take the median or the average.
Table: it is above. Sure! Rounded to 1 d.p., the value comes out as 2.1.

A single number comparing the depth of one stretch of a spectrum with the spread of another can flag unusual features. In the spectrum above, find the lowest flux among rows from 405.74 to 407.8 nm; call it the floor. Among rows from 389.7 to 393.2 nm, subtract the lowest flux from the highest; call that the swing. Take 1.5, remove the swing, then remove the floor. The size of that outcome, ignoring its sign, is 22.3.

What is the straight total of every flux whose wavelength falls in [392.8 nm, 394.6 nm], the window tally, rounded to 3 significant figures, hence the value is 272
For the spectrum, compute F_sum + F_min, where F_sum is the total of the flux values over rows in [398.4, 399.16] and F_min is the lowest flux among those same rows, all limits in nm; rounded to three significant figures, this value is 146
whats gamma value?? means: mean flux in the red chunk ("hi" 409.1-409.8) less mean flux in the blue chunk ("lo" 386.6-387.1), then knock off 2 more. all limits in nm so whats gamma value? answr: -6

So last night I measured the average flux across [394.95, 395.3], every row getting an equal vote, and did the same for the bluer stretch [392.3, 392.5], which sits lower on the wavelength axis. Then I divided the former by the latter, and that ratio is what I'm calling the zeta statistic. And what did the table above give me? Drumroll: 1.10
